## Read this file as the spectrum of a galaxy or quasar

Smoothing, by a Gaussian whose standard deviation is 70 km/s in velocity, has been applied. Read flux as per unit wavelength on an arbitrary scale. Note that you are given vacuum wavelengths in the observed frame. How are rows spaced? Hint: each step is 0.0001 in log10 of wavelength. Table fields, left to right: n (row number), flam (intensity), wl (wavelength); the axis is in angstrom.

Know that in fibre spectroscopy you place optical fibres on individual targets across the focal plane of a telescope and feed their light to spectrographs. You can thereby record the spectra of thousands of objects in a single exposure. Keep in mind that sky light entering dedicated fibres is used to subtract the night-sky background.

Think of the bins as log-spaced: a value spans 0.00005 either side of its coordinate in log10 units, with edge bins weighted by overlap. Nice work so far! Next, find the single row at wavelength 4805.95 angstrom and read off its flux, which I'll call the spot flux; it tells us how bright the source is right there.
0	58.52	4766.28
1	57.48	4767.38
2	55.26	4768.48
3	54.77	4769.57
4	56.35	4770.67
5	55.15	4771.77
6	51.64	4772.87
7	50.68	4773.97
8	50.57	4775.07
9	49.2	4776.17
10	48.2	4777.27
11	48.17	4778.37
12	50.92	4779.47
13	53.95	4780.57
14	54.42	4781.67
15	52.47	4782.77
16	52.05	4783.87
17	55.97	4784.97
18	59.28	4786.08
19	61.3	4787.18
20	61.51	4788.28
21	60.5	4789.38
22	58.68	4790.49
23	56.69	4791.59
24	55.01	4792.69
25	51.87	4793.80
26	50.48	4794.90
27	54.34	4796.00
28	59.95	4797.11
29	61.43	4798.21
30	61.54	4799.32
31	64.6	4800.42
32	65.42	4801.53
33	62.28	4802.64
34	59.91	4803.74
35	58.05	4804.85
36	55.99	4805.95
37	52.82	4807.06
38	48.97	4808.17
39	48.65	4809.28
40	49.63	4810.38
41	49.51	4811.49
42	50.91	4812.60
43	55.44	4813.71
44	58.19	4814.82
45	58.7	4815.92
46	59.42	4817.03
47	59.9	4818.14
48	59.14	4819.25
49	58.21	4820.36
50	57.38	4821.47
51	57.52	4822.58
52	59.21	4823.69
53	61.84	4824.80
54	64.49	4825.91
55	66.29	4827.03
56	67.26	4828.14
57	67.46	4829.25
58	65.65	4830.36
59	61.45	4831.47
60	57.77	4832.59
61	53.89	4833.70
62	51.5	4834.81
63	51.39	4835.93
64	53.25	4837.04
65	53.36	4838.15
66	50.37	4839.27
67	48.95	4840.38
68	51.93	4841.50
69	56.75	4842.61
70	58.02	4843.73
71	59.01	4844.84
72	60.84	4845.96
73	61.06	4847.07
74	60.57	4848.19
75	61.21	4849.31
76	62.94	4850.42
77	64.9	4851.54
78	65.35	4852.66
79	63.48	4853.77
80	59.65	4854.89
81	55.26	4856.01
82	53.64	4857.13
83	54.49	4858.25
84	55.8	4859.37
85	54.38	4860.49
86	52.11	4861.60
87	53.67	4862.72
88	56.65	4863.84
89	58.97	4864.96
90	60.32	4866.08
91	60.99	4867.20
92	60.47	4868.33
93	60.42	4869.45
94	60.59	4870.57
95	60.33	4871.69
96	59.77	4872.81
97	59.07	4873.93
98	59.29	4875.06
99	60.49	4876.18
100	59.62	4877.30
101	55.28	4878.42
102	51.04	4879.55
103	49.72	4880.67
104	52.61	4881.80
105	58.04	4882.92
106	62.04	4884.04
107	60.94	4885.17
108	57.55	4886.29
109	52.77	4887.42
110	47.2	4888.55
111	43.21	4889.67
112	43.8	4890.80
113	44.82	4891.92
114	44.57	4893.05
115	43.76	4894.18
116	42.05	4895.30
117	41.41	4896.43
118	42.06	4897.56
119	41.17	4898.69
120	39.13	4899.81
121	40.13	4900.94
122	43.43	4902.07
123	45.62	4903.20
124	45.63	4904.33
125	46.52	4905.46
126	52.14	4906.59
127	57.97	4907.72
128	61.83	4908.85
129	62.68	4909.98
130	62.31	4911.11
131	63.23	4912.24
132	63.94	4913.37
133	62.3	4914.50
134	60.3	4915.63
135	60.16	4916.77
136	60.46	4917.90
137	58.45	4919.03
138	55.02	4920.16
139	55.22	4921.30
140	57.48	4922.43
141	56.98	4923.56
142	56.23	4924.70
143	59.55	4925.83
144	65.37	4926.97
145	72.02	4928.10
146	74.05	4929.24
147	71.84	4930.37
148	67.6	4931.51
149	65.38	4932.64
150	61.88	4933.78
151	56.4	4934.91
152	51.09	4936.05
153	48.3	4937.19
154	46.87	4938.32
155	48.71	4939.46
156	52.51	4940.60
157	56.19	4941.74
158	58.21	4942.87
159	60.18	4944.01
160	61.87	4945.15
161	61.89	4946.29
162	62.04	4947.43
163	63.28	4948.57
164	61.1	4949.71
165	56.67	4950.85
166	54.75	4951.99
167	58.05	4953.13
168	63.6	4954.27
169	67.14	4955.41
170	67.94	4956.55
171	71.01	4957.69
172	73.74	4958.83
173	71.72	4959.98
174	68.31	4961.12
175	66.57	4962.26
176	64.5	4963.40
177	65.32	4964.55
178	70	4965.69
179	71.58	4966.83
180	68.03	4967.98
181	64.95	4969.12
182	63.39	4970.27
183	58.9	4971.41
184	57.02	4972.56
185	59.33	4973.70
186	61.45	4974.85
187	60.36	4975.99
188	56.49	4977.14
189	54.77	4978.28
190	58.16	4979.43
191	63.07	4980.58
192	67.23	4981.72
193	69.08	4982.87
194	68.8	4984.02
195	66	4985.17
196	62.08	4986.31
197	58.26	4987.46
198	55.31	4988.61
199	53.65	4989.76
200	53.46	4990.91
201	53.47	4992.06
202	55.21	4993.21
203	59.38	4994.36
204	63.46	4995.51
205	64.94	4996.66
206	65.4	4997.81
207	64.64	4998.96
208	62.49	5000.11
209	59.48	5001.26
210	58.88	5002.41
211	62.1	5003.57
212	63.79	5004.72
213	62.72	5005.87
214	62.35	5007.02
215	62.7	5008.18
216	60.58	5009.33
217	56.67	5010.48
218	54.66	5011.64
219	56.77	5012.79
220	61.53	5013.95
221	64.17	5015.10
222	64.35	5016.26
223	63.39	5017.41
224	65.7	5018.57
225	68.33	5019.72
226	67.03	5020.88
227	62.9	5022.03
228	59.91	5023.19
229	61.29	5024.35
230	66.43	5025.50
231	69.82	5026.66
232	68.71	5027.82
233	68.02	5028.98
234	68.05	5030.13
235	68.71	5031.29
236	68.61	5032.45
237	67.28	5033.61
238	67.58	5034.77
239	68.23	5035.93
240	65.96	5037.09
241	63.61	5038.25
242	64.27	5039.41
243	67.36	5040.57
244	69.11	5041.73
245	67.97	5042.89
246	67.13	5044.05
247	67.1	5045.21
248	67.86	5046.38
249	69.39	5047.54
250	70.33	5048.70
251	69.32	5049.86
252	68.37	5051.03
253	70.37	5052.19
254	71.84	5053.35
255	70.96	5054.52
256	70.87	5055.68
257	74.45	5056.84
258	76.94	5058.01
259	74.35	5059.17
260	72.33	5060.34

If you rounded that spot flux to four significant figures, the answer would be 55.99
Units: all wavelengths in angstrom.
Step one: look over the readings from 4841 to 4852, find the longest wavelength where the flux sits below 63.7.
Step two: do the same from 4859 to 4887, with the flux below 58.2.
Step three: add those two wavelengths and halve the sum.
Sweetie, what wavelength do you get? 4868.4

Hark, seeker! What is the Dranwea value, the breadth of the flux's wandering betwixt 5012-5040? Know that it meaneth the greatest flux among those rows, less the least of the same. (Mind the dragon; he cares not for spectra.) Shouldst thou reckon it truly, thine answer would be 13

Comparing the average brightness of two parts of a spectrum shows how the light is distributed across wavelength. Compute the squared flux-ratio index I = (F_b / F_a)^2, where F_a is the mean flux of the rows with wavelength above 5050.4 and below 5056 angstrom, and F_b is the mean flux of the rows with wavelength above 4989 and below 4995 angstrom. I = 0.61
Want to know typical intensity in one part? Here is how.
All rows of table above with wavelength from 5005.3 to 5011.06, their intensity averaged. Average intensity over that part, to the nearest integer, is 61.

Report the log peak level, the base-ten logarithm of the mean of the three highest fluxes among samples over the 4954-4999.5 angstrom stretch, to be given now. 1.86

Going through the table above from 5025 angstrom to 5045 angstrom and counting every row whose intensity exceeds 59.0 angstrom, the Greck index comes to 17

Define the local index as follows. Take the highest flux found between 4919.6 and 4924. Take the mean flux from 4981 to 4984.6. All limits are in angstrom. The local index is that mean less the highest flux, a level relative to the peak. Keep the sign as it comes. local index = 11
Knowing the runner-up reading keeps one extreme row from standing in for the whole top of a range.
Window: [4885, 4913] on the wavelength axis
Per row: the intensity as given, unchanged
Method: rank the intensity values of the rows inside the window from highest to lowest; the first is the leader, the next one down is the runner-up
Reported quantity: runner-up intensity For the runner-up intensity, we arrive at 62.68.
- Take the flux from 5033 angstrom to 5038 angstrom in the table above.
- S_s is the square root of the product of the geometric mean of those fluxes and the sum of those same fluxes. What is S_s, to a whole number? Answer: 135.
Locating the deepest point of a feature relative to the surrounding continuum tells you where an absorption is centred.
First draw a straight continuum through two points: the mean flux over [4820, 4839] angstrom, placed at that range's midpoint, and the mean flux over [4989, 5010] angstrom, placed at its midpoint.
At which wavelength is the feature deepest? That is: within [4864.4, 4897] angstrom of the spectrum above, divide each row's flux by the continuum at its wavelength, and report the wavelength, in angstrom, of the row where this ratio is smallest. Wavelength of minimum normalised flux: 4896.43 angstrom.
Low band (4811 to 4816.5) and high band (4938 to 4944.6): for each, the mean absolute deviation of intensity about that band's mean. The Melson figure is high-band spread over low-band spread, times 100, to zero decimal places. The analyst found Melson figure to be 127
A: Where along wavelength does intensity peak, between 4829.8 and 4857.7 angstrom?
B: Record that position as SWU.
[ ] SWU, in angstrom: 4830.36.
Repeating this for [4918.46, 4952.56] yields 4929.24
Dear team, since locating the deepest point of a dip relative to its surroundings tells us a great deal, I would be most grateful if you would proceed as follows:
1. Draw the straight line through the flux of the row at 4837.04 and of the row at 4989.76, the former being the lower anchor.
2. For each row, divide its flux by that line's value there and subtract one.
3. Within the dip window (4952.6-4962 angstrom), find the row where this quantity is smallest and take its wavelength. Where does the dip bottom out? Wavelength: 4953.13 angstrom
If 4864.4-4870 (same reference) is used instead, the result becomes 4864.96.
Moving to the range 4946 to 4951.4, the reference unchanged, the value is 4950.85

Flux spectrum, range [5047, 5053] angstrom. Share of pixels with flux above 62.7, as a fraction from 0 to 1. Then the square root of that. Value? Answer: 1.00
